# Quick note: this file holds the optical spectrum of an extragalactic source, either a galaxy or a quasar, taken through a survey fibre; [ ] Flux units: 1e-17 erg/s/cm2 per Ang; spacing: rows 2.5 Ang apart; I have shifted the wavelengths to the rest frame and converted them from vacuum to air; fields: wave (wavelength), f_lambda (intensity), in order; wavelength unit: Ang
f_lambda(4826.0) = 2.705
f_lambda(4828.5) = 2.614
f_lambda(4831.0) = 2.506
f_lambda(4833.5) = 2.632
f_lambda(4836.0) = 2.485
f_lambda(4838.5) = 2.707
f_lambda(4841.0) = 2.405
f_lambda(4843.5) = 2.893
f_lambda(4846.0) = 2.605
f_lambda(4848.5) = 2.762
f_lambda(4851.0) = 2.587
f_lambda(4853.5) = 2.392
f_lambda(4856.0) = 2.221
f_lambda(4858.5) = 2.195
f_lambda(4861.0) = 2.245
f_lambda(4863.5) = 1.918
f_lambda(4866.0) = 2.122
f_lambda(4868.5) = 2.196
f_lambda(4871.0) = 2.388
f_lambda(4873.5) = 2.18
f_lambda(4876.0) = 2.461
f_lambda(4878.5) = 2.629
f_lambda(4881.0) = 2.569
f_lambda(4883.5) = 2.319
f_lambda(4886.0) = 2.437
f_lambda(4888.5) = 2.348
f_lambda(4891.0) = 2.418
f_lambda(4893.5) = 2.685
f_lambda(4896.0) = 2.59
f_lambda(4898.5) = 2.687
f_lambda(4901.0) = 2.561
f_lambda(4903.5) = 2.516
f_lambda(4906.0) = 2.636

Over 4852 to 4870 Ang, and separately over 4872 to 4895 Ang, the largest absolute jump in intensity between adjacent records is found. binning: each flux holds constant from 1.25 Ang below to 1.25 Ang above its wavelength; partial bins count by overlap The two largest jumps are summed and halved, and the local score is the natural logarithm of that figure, -1.19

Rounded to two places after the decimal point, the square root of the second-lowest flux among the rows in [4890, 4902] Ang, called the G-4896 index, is 1.60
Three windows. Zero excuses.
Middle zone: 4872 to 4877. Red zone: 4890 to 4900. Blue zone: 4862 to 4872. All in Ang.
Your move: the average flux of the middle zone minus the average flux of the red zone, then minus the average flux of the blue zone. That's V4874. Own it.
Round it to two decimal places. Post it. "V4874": -2.43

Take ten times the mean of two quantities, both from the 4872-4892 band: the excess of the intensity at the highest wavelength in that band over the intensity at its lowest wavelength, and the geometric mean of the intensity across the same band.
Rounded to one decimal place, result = 13.3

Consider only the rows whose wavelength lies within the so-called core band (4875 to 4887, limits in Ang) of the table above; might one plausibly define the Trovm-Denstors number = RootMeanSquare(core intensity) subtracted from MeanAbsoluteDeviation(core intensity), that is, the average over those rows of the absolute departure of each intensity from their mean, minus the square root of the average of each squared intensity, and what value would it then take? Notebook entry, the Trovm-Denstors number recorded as -2.39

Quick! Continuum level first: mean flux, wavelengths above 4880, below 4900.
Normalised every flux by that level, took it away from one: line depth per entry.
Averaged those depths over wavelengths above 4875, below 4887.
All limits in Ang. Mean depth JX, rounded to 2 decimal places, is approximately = 0.01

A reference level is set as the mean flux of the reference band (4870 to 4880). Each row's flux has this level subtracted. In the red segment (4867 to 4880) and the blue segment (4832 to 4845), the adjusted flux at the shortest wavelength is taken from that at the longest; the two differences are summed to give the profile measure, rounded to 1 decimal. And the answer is 0.7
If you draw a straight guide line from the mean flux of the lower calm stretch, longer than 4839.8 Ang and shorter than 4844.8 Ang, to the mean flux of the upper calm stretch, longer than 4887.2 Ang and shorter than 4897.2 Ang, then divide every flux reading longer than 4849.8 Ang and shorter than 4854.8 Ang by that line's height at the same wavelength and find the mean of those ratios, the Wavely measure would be 0.95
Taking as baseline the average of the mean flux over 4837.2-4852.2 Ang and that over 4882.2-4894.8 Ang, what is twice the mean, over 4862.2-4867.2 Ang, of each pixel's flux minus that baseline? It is -1.1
